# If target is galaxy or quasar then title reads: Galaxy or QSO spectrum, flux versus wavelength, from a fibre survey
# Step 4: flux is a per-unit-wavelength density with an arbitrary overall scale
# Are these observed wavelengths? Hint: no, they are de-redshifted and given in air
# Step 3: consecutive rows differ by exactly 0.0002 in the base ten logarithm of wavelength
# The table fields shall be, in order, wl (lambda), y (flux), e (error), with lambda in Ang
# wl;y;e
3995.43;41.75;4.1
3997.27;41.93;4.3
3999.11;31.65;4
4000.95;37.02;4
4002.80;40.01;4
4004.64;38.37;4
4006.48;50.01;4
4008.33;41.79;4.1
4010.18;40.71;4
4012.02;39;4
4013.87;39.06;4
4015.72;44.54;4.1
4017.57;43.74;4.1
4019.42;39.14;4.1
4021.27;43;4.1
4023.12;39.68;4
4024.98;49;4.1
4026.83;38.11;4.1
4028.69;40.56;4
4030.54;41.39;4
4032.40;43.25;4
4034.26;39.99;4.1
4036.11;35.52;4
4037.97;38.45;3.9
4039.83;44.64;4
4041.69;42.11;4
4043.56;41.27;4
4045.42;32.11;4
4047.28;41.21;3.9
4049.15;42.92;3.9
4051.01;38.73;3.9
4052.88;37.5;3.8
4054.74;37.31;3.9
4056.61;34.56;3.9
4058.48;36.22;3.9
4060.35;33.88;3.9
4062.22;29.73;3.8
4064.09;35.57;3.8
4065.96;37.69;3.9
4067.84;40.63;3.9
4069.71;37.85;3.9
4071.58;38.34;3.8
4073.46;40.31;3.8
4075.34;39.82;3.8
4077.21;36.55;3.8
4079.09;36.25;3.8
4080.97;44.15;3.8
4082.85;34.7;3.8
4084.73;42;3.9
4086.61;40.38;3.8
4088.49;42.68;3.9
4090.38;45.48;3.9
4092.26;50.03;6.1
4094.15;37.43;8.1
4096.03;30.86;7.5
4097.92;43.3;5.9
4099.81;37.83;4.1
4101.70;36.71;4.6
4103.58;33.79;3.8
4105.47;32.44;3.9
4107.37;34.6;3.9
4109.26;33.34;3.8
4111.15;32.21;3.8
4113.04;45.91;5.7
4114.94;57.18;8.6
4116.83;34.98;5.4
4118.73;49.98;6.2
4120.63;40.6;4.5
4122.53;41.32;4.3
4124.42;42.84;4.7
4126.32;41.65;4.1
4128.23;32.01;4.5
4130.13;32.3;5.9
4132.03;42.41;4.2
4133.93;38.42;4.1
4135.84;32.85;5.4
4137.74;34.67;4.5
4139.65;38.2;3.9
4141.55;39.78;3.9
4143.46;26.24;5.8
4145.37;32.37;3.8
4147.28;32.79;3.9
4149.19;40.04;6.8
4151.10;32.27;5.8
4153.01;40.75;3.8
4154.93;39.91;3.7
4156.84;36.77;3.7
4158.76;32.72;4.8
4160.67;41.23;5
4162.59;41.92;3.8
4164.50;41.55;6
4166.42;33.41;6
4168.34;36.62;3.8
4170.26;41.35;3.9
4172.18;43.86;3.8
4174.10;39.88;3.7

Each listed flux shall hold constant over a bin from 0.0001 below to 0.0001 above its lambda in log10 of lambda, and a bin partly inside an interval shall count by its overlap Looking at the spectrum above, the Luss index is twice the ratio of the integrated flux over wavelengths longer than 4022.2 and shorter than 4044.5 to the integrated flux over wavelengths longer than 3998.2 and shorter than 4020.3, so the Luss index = 2.05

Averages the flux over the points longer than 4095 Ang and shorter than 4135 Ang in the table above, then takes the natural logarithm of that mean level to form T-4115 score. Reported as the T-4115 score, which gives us 3.66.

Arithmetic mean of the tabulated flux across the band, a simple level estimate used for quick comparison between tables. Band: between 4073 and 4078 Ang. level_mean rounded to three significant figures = 38.9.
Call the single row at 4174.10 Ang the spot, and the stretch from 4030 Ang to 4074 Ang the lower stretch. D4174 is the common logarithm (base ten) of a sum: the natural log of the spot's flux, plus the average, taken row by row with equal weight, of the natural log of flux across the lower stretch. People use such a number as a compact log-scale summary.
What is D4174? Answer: 0.865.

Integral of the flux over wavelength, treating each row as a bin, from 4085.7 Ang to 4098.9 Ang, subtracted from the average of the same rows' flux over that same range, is -505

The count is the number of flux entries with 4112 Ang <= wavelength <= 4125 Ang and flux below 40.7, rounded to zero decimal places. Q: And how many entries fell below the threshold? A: 2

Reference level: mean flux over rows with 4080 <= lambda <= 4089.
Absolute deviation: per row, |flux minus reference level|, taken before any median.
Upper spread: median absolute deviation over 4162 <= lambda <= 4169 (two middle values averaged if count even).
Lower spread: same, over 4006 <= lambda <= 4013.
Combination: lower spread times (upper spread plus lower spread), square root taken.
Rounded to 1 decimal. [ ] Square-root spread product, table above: 2.4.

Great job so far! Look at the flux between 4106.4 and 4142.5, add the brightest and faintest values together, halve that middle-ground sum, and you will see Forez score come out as 45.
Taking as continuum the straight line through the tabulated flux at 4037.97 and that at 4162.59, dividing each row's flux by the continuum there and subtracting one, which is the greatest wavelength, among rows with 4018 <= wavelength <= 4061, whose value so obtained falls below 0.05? 4060.35 Ang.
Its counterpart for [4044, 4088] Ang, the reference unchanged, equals 4086.61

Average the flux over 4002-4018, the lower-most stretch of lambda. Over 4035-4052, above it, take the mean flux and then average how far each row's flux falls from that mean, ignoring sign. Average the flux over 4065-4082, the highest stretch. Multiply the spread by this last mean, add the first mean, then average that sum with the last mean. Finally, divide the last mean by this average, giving 0.39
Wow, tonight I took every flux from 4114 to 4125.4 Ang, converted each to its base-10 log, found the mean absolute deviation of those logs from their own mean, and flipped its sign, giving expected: -0.057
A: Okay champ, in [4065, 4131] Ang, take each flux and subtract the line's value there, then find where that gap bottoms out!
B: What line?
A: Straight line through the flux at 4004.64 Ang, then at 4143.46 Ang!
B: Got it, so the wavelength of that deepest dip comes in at 4096.03 Ang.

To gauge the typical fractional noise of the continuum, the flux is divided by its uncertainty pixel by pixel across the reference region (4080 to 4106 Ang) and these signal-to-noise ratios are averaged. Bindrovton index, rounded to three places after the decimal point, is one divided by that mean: 0.113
